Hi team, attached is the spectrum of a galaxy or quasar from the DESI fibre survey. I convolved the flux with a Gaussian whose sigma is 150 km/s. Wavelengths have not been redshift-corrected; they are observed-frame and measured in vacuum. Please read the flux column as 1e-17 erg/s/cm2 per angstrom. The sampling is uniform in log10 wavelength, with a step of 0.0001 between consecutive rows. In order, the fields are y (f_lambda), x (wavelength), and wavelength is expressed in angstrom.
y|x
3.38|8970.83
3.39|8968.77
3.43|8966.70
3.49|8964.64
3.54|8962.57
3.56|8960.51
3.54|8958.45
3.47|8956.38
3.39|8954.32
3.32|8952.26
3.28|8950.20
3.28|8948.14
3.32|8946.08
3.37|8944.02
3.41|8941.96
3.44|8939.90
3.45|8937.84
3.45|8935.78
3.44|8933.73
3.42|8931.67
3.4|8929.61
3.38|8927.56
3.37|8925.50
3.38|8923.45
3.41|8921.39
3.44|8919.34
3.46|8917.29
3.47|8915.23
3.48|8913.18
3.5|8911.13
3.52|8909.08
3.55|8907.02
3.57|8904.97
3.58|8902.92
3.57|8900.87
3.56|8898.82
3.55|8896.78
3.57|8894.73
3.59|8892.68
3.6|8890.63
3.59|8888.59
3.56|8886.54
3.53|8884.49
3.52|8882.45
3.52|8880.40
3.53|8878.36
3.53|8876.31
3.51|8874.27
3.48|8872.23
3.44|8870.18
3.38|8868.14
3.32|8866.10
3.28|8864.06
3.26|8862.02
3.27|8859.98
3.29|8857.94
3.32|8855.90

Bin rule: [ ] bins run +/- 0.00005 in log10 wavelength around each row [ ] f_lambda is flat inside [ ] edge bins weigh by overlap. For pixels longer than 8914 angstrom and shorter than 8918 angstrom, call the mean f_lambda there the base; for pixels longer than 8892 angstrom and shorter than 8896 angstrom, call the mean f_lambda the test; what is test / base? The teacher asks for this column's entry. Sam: 1.03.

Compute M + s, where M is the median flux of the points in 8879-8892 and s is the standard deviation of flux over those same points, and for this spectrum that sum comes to 3.58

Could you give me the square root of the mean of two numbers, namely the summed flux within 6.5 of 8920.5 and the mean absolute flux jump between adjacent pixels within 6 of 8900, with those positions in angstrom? 3.20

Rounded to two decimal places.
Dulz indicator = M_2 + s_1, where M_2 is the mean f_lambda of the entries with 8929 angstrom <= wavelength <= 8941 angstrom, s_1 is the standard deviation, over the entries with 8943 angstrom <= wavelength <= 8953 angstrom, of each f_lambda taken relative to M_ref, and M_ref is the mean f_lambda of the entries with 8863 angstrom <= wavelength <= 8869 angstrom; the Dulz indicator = 3.47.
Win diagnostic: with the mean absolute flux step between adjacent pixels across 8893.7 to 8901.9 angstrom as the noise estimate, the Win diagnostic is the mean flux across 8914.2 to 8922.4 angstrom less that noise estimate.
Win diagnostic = 3.43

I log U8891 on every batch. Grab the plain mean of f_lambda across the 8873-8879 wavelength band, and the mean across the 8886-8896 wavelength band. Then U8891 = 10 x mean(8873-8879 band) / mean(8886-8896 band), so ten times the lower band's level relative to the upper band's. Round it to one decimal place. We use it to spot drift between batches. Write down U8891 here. 9.8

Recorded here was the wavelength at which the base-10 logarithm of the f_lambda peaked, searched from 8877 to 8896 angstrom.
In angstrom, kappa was 8890.63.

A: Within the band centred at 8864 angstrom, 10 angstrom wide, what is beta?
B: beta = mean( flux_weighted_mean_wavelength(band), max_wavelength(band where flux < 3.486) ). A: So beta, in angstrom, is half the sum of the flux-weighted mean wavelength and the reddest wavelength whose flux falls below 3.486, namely 8866.1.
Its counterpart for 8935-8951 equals 8946.5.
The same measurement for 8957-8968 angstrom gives 8964.6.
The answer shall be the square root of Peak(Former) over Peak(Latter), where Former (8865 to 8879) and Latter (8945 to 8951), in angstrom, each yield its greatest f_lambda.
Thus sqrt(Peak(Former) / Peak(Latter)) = 1.03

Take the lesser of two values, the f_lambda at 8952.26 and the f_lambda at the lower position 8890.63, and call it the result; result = 3.320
